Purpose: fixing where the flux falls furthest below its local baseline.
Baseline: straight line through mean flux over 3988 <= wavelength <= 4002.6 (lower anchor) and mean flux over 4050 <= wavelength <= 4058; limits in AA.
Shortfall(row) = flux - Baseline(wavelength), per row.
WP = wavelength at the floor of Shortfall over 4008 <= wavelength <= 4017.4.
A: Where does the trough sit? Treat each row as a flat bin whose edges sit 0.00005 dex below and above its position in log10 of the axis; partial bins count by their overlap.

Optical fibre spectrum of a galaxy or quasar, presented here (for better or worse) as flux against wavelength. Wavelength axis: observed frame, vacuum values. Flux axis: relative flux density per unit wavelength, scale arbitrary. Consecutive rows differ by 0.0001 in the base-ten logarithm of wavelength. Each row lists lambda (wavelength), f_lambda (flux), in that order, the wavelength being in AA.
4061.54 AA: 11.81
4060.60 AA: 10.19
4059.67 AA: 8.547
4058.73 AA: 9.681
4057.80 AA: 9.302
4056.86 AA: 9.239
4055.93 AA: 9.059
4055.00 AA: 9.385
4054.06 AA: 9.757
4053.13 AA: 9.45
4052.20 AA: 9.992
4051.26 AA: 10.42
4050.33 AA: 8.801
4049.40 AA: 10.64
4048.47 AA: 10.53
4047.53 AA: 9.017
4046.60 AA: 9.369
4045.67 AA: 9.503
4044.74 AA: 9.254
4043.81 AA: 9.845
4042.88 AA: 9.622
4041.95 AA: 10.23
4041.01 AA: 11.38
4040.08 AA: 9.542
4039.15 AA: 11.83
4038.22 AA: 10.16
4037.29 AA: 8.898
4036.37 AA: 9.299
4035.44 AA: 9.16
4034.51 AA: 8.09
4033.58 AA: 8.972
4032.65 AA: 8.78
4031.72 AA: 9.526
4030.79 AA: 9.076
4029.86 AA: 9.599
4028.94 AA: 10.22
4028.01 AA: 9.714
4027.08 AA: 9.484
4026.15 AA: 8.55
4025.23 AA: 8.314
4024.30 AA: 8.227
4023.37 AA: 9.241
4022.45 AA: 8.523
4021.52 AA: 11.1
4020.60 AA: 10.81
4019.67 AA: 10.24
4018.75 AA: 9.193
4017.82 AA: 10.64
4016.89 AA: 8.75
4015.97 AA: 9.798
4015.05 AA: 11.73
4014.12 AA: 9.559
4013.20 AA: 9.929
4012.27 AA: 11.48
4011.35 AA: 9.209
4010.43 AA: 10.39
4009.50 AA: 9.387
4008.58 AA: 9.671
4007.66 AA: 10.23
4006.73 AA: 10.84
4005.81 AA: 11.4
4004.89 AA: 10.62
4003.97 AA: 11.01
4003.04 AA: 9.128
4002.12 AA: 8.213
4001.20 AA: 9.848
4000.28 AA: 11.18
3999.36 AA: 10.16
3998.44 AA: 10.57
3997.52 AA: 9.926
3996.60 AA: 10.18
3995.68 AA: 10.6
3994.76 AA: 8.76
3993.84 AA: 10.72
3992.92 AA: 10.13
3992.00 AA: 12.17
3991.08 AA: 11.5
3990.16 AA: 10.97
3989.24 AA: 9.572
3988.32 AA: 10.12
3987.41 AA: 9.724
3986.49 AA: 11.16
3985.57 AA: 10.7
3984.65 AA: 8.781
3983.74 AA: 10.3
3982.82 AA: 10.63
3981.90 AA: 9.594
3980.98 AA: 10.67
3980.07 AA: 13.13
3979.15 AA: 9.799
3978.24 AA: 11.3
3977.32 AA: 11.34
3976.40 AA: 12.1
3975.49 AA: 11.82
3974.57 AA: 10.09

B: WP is 4016.89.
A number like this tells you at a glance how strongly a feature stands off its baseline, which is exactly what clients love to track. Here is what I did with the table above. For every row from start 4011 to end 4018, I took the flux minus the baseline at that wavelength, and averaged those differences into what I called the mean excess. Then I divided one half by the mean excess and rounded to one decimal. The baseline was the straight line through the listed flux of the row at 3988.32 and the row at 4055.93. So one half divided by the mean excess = 1.2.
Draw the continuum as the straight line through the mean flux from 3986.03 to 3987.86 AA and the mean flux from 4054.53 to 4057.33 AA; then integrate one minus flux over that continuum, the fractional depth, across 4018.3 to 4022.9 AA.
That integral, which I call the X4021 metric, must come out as -0.06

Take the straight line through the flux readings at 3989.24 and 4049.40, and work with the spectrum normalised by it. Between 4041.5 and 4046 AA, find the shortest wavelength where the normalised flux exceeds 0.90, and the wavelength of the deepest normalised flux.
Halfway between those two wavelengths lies 4043.3 AA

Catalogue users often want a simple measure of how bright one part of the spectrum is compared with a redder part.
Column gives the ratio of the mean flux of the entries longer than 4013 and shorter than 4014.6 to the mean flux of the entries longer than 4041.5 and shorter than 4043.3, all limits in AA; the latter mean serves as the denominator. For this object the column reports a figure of 0.98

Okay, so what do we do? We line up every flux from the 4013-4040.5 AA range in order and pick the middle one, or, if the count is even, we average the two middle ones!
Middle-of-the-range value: 9.5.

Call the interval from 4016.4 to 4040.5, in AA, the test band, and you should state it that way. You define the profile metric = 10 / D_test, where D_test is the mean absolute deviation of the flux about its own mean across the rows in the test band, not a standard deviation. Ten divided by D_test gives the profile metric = 13.9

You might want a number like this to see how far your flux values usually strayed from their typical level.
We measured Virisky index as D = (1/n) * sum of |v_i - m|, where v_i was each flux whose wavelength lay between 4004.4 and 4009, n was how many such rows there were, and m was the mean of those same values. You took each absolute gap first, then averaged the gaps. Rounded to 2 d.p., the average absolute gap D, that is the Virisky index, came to 0.48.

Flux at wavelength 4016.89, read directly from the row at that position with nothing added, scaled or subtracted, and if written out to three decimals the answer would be 8.750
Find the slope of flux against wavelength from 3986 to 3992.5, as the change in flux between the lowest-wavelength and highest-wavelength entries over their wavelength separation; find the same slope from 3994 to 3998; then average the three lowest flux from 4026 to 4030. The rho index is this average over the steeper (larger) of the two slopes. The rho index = 22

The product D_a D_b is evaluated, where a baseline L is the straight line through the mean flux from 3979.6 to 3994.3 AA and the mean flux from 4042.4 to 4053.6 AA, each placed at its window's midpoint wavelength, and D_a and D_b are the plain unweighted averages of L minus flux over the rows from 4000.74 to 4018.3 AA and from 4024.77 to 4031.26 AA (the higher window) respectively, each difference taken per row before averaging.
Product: 0.13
